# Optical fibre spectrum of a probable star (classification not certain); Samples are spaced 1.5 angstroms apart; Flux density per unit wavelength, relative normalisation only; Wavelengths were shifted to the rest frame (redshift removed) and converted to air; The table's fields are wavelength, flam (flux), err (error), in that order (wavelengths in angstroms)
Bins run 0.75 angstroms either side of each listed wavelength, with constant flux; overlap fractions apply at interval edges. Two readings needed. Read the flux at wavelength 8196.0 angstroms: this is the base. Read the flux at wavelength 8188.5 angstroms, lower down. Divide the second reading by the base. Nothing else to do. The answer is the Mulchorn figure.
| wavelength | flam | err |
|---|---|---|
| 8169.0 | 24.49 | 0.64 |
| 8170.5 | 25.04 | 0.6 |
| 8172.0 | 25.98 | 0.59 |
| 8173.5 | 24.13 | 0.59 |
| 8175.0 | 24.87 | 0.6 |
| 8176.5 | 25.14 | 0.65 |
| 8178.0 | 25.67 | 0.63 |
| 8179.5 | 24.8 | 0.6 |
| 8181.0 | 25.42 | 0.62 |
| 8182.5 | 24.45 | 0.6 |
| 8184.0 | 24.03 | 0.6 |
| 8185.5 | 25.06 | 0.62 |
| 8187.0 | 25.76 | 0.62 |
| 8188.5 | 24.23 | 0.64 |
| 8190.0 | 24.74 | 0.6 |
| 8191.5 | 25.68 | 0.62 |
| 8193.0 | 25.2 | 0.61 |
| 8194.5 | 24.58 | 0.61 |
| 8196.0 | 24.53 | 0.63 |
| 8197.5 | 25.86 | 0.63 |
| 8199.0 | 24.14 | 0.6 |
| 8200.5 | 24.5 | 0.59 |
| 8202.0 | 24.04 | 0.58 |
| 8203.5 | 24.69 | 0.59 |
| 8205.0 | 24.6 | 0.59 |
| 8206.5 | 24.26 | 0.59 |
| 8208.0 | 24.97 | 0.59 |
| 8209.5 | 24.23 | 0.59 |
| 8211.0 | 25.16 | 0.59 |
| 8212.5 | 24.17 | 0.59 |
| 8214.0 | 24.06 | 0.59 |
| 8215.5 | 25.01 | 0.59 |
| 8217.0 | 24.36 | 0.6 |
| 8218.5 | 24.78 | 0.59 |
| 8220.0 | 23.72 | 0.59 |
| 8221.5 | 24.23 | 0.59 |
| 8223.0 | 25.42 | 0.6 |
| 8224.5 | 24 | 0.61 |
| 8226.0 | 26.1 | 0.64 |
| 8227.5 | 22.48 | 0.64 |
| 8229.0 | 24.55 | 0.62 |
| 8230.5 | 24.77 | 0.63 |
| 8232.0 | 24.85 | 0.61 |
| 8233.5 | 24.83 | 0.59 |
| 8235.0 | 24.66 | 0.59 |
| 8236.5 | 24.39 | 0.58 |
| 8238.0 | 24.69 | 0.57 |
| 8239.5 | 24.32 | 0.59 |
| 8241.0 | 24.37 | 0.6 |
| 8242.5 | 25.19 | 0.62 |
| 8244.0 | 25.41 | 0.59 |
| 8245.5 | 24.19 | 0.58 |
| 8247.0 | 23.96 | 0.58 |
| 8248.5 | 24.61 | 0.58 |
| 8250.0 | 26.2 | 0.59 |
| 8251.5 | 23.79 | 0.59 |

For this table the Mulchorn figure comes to 0.99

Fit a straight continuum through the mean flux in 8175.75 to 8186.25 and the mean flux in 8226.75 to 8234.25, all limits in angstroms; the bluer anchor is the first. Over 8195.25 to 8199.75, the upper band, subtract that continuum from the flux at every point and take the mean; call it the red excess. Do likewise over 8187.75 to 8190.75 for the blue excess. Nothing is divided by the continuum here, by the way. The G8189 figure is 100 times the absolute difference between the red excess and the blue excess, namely 47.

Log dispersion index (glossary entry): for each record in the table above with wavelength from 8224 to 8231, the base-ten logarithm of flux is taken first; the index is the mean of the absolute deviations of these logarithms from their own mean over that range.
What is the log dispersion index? 0.0164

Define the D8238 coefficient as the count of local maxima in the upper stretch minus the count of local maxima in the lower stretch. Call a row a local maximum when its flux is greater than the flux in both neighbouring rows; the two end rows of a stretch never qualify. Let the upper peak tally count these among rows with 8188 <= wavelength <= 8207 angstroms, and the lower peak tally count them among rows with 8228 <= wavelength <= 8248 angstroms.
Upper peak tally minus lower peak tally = 1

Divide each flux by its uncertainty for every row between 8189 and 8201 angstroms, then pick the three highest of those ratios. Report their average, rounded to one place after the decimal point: 41.4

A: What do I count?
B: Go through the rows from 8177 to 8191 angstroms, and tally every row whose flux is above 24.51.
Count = 6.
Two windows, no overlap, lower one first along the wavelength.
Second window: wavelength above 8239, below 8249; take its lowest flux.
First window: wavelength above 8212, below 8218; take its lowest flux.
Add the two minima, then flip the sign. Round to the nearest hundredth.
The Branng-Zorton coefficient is -48.02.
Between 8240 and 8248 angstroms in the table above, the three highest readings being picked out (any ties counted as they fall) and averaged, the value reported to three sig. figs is 25.0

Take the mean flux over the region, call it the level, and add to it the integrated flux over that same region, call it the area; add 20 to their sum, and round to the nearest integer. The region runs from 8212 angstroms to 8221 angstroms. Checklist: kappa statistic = 264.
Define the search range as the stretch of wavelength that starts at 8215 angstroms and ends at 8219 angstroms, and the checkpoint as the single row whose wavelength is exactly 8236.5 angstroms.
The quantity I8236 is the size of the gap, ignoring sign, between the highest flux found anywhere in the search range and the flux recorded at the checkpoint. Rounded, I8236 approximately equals 0.6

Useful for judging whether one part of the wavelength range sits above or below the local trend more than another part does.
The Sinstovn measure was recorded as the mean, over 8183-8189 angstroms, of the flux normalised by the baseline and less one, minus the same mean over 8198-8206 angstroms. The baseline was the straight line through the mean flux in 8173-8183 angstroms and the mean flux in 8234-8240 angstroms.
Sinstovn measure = 0.01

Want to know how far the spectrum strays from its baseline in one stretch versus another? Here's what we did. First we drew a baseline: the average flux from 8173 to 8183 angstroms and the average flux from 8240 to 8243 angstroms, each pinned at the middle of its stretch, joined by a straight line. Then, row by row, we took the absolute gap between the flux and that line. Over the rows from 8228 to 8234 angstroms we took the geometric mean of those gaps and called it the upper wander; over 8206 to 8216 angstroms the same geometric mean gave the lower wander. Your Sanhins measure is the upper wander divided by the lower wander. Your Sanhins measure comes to 0.2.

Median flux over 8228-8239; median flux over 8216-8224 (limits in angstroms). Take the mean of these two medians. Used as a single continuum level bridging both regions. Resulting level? 24.5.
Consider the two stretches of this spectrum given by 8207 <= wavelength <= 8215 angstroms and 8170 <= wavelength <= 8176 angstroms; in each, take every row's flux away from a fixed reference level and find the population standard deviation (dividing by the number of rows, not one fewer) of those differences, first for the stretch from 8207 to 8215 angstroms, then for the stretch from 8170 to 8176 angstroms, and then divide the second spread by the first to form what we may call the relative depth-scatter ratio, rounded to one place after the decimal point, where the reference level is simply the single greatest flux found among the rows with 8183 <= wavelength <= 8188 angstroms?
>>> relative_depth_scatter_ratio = 1.5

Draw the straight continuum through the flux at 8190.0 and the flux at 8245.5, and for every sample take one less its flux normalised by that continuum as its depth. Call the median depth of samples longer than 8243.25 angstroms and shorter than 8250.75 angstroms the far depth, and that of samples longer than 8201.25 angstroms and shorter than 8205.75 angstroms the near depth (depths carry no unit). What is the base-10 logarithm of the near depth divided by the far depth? -1.7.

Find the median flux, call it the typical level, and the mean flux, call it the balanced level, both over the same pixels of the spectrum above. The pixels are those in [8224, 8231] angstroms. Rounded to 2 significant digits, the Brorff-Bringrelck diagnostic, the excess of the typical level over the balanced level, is 0.17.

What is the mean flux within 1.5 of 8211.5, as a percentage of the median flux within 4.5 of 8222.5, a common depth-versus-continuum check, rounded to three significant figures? 101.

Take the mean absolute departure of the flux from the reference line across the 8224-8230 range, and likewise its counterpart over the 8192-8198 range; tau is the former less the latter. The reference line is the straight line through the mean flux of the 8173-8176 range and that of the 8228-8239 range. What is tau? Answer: 0.6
